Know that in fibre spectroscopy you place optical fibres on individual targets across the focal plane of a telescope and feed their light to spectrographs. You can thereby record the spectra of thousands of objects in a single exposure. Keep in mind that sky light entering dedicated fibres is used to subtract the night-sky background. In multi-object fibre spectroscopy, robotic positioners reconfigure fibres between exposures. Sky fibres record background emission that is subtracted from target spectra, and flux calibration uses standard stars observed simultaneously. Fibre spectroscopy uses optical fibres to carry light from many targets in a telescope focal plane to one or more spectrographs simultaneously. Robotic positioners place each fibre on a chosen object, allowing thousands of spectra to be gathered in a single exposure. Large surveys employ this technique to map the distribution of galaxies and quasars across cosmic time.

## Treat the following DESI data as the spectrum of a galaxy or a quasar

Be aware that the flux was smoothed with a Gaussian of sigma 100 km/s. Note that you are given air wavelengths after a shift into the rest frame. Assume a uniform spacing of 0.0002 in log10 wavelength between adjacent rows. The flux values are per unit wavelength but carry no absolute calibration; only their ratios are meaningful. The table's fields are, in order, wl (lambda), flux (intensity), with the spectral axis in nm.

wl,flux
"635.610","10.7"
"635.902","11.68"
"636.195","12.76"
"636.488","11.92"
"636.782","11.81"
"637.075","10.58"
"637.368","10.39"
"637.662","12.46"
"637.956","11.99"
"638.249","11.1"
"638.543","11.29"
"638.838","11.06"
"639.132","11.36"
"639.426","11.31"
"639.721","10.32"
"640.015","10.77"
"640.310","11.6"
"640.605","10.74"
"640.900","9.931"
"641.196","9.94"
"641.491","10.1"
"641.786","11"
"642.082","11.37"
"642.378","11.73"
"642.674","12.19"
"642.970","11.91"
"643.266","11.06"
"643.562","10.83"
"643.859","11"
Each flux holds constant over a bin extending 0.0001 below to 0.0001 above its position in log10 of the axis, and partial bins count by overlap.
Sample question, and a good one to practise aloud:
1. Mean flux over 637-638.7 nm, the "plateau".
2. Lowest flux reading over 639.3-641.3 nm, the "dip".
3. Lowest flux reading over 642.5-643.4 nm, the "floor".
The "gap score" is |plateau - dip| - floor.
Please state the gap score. -9.7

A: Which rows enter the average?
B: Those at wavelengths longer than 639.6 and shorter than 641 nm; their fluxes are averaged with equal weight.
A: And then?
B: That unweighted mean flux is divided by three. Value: 3.6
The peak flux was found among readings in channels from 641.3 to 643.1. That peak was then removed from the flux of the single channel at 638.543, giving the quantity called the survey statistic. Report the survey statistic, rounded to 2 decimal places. -0.90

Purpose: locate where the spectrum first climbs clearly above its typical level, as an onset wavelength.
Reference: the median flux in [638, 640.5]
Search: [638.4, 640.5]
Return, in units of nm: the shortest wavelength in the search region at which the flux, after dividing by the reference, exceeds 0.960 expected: 638.543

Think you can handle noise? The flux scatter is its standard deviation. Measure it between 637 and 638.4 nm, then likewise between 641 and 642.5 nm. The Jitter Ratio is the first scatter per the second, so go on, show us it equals 1.1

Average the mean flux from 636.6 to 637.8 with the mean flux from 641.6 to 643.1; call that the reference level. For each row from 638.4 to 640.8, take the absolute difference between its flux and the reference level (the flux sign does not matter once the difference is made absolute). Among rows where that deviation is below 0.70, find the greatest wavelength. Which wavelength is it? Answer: 640.310 nm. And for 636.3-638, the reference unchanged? 637.956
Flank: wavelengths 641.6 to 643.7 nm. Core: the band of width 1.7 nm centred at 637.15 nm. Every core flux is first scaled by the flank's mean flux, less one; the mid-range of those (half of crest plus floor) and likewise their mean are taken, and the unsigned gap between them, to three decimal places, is 0.009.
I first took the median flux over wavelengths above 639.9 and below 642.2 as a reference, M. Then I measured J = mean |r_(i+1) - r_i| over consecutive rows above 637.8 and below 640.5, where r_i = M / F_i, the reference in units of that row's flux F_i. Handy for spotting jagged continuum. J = 0.043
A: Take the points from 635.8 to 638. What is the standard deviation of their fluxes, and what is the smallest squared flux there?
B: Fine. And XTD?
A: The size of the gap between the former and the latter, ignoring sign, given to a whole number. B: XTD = 107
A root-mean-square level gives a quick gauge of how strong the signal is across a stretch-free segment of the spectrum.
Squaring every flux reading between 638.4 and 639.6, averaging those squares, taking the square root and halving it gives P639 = 5.63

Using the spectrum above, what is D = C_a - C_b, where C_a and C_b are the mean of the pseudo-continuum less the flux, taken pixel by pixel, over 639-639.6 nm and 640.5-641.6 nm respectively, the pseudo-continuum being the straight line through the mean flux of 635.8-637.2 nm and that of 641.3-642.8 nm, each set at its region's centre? -1.0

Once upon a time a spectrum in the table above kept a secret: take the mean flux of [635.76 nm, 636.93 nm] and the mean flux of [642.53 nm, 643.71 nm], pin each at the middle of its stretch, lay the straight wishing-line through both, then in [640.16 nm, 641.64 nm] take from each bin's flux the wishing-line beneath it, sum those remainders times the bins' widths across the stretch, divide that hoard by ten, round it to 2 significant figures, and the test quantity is -0.18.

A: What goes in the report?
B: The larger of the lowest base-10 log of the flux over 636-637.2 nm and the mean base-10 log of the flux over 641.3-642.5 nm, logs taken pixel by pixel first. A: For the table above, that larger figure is 1.04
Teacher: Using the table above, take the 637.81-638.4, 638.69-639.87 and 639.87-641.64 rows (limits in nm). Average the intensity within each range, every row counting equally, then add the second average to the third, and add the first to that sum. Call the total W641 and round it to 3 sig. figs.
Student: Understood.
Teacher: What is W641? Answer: 33.1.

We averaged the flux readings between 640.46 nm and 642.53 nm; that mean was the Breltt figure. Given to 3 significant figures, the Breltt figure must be 10.7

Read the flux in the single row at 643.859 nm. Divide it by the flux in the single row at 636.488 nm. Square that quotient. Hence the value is 0.85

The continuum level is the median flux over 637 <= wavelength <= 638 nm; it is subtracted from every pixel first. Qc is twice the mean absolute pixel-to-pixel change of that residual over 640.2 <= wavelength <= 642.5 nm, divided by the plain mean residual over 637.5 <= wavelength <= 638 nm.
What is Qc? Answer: 1.1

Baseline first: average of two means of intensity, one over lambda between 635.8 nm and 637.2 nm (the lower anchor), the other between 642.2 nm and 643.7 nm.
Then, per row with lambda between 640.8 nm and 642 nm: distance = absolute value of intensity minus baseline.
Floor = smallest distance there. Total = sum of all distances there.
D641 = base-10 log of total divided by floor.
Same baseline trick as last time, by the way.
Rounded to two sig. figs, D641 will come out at 0.94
